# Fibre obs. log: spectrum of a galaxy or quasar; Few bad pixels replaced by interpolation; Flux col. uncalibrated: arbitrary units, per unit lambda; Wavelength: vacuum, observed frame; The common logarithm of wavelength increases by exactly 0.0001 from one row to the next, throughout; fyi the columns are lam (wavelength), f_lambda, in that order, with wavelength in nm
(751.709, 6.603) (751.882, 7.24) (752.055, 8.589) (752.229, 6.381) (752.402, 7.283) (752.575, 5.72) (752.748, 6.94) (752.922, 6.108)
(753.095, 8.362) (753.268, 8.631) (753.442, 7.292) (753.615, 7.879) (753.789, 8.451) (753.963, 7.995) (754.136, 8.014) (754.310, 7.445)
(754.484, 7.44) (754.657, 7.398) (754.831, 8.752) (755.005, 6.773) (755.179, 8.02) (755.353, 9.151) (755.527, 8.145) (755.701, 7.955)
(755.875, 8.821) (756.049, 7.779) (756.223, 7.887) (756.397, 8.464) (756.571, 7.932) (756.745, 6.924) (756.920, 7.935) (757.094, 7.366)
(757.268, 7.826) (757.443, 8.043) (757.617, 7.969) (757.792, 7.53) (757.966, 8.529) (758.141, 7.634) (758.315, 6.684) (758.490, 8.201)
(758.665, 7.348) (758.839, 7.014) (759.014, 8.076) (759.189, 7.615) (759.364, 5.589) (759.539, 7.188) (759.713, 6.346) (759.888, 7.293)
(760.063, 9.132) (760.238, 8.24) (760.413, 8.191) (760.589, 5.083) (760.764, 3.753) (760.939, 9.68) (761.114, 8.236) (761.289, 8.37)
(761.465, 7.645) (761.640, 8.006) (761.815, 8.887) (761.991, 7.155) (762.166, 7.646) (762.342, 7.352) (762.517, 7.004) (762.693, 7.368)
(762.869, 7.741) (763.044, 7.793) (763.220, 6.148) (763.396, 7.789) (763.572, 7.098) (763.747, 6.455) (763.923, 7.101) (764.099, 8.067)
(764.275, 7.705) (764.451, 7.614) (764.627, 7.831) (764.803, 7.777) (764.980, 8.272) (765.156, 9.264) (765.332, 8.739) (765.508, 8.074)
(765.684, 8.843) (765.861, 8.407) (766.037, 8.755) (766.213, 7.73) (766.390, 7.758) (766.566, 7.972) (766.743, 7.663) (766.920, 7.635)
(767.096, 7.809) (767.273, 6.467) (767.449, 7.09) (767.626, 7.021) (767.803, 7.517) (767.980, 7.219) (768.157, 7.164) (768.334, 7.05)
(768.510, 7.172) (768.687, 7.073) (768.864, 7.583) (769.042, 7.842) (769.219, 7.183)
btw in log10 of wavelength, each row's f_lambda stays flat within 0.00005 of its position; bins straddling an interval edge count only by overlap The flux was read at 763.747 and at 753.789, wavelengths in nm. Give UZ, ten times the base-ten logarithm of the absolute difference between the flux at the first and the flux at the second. 3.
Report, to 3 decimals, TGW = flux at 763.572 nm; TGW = 7.098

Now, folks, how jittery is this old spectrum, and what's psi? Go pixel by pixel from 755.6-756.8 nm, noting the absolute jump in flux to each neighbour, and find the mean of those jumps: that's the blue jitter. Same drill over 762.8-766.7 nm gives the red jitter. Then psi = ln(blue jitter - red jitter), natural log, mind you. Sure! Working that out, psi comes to -2.4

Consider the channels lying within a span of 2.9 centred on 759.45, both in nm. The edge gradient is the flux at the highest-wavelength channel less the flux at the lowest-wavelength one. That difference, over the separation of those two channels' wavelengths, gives -1.5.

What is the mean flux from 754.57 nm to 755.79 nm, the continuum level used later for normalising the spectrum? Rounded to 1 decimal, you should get 8.0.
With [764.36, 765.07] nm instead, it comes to 7.9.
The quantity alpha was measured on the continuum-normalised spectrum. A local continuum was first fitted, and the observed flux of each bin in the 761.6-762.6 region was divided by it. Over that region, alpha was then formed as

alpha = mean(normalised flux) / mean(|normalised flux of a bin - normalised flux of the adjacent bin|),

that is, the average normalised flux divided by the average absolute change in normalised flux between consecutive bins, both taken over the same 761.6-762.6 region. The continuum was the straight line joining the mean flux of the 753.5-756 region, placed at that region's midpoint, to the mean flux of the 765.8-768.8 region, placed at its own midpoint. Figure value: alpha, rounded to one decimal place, 10.3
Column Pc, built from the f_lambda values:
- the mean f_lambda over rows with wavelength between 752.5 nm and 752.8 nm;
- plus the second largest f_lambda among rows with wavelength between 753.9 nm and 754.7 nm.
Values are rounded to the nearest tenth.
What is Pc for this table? 14.3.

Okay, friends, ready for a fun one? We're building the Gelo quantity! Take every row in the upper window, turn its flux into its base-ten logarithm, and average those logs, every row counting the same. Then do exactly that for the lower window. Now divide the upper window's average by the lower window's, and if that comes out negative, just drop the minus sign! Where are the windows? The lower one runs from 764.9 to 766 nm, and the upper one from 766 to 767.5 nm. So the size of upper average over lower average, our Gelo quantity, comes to 0.94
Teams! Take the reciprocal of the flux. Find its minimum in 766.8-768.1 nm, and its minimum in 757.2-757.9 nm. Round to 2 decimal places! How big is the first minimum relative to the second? 1.03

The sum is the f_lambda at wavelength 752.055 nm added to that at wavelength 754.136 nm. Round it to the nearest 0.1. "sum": 16.6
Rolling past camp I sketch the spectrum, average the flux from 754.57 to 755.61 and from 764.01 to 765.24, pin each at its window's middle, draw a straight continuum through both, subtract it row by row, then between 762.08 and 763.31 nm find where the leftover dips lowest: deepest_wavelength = 763.220 nm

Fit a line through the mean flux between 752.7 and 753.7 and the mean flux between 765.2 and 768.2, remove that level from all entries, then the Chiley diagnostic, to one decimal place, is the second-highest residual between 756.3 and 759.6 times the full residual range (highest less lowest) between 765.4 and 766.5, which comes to 1.0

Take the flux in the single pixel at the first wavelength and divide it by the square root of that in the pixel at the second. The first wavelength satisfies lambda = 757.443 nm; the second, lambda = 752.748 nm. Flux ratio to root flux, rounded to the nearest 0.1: 3.1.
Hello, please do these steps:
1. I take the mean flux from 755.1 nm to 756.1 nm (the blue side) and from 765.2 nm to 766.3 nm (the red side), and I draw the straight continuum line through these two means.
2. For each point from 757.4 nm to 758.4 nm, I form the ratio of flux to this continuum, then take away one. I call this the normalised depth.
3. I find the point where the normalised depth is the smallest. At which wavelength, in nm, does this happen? 758.315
